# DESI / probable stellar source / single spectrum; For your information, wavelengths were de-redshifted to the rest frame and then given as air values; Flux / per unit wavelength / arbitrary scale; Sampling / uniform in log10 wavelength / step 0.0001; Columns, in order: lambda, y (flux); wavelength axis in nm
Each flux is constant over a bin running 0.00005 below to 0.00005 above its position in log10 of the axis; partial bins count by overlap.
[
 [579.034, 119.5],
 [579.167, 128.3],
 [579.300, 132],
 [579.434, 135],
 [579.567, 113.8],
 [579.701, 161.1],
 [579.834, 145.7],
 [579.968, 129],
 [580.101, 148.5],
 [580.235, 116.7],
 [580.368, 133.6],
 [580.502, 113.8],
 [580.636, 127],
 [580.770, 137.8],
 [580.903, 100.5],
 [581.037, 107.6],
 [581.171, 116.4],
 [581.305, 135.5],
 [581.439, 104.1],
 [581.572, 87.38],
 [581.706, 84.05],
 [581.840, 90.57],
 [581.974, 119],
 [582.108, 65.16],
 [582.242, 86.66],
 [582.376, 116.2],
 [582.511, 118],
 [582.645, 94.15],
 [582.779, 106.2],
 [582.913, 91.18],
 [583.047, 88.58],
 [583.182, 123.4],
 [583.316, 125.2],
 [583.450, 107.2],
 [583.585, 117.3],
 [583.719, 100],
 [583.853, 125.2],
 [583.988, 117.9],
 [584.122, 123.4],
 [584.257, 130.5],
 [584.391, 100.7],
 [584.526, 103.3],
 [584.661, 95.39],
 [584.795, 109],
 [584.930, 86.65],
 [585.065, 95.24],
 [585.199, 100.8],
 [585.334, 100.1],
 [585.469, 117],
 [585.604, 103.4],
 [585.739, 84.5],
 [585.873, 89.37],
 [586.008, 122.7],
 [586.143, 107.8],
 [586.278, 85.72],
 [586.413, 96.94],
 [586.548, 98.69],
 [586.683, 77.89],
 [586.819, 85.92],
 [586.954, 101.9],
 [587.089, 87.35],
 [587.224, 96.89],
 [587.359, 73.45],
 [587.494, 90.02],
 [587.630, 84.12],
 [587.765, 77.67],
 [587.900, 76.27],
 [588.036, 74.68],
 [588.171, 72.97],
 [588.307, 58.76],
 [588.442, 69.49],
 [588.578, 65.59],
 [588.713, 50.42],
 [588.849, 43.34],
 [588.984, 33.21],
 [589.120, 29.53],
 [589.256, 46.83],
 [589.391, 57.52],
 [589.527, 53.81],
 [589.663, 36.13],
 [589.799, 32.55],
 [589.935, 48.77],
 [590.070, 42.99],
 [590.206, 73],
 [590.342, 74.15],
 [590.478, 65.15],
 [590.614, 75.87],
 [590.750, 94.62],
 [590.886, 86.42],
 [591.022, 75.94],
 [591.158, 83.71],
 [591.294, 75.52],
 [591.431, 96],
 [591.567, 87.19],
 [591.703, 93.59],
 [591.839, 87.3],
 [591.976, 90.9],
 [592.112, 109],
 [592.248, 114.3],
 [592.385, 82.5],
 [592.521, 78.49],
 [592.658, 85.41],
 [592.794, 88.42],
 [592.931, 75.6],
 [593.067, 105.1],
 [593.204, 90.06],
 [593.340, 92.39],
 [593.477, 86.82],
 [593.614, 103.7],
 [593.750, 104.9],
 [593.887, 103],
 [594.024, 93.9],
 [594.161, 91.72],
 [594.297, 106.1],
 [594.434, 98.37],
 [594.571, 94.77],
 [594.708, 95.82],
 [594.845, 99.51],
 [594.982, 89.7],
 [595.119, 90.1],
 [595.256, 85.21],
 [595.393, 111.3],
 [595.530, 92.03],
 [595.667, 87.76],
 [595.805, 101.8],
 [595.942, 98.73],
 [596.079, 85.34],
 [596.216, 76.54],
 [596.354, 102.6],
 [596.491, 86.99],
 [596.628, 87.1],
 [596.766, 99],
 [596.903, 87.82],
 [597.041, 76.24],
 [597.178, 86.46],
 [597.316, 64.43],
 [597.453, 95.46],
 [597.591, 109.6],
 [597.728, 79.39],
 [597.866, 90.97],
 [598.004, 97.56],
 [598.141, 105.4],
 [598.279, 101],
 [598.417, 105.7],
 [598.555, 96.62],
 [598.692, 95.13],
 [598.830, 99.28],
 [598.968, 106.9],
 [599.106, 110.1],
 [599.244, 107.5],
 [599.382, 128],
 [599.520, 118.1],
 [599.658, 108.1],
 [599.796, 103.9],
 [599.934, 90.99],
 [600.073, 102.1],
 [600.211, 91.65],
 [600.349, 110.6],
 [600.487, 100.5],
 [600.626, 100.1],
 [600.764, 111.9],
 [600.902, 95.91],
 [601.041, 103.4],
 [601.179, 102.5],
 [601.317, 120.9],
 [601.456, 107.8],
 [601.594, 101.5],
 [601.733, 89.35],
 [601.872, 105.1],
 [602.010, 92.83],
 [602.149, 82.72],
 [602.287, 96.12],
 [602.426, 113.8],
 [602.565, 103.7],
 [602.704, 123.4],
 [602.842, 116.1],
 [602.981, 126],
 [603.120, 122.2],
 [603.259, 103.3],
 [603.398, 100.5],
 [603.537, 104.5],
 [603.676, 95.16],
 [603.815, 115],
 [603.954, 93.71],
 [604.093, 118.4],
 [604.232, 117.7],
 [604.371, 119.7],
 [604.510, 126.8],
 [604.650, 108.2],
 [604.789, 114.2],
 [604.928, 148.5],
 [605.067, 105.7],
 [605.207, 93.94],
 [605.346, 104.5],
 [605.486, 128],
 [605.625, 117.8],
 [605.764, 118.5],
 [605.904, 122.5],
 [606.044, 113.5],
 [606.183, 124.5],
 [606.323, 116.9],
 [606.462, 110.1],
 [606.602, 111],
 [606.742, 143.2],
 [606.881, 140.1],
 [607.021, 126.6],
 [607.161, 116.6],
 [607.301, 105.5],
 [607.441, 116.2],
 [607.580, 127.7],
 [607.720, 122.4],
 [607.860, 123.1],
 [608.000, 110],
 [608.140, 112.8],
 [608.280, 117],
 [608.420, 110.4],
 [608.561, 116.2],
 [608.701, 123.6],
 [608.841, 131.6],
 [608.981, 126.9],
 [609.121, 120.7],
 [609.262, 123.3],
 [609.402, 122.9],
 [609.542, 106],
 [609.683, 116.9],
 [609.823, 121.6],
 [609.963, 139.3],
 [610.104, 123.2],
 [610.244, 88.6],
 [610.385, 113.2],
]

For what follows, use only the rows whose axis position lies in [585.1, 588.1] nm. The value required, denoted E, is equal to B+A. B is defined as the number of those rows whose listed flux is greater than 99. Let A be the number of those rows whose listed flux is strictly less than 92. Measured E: 19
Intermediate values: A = 12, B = 7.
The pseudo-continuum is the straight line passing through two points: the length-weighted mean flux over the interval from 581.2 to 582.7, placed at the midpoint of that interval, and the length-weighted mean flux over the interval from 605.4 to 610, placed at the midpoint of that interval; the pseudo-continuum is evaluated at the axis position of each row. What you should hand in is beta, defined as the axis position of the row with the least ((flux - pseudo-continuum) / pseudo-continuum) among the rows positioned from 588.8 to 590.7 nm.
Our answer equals 589.120 nm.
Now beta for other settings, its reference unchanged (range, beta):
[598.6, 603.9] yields 602.149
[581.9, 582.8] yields 582.108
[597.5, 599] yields 597.728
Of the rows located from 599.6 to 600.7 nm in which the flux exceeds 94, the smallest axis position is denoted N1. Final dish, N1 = 599.658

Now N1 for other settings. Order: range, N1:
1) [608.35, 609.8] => 608.420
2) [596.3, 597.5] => 596.354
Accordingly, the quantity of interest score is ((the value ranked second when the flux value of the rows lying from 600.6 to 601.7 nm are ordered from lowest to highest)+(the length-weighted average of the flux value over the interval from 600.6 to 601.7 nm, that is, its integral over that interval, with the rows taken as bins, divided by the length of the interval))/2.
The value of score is 103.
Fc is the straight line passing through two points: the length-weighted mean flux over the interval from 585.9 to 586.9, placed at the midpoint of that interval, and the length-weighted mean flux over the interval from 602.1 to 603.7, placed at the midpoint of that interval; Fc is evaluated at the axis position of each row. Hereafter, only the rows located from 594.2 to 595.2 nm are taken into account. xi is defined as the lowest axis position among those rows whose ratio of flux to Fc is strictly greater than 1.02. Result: 594.297 nm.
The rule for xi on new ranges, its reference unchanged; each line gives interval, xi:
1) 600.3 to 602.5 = 600.349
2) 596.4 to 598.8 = 597.591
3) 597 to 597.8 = 597.591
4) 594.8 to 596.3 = 595.393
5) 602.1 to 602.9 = 602.426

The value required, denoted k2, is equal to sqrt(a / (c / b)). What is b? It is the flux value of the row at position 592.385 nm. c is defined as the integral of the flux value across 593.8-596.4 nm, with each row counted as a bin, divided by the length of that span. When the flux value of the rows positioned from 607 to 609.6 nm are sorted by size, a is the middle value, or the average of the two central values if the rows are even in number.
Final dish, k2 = 10.2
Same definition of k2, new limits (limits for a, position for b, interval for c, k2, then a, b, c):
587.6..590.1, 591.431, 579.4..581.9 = 6.6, 54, 96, 120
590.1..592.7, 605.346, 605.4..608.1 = 8.6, 85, 104.5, 121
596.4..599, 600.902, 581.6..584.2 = 9.3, 95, 95.91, 105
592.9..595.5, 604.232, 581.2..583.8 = 10.4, 95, 117.7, 103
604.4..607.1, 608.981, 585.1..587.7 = 12.5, 118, 126.9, 95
